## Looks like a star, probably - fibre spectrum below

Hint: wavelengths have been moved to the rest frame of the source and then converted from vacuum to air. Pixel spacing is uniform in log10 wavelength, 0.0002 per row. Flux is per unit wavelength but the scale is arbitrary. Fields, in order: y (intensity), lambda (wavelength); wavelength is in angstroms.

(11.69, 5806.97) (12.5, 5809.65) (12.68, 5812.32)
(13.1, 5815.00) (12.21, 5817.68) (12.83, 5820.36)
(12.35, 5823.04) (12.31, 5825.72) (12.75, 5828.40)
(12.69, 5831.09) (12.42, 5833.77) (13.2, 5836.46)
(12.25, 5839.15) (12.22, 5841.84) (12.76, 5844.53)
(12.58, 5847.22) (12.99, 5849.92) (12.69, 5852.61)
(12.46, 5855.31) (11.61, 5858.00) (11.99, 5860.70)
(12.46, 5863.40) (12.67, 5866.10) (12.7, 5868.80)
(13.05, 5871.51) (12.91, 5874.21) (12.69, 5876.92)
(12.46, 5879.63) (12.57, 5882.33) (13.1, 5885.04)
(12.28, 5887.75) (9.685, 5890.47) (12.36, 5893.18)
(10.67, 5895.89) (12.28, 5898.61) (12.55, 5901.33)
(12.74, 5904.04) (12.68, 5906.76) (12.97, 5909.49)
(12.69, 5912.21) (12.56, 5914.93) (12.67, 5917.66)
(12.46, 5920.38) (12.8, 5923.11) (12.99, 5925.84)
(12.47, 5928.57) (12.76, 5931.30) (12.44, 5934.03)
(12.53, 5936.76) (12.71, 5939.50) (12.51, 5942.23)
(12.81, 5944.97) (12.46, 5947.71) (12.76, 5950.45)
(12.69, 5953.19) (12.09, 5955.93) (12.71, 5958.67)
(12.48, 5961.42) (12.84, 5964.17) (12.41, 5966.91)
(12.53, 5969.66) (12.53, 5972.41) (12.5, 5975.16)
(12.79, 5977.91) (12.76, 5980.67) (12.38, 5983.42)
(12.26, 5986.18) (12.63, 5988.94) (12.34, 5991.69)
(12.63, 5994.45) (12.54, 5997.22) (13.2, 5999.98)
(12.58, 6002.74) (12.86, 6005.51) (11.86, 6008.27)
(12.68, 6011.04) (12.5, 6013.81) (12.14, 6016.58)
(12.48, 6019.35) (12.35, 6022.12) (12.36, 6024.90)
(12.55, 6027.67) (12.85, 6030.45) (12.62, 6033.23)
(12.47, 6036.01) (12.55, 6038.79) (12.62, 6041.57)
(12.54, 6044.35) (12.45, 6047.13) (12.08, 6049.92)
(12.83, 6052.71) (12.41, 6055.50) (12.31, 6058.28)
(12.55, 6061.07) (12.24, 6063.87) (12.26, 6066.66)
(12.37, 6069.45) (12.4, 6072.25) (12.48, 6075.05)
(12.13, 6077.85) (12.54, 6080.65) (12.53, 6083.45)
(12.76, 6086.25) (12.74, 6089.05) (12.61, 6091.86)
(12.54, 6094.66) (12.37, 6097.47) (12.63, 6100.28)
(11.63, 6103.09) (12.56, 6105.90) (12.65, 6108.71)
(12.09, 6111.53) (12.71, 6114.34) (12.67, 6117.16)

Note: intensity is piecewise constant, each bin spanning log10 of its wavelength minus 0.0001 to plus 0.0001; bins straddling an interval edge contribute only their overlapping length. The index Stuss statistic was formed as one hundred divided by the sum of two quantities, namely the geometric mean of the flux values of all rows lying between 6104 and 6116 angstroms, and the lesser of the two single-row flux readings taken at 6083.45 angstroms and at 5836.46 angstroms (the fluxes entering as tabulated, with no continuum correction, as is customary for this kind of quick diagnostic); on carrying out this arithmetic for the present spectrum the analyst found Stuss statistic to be 4.00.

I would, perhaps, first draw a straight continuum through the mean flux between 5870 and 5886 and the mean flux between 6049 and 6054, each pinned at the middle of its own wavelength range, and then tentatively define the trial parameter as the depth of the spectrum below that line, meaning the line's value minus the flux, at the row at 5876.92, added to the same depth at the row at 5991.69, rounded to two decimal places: 0.34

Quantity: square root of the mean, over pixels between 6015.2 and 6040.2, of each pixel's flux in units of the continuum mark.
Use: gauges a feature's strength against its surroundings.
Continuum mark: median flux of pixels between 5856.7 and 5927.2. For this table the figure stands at 0.99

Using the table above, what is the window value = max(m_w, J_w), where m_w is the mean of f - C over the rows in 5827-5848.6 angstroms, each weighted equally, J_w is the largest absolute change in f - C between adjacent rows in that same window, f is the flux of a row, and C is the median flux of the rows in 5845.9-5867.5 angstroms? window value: 0.95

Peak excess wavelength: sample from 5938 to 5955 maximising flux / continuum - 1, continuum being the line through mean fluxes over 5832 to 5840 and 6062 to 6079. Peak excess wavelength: 5944.97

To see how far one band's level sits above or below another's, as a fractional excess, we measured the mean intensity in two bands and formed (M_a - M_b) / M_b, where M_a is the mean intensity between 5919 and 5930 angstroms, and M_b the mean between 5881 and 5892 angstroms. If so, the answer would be 0.065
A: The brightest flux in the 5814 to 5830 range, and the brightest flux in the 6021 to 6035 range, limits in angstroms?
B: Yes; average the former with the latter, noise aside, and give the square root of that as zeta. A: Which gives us 3.60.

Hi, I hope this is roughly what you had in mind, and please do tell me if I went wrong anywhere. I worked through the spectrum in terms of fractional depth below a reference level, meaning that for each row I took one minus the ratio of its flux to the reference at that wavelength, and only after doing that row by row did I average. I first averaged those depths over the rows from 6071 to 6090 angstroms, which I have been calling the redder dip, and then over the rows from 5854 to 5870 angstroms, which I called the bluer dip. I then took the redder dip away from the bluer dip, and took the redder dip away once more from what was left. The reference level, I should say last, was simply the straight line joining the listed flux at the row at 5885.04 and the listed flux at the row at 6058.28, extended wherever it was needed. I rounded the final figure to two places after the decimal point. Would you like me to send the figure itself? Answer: 0.12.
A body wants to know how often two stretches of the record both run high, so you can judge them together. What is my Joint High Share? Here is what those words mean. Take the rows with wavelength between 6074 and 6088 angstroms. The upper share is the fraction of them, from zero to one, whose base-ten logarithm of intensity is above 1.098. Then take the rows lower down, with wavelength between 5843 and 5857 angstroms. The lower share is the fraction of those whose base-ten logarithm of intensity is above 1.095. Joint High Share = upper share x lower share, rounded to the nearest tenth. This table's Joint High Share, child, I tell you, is 0.4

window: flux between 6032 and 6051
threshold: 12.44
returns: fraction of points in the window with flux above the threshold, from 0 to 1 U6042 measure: 0.86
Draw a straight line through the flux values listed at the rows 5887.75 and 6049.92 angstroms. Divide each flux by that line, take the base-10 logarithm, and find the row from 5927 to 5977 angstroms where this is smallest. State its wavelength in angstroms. 5955.93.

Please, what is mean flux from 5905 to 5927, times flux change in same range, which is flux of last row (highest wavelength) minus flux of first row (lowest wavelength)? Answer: 4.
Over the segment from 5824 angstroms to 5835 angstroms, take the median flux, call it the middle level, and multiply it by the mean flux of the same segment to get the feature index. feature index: 157.5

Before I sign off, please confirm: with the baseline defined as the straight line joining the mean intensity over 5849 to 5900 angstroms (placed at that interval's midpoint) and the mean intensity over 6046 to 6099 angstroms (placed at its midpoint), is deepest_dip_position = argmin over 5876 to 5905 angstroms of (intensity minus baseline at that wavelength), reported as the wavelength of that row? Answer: 5890.47 angstroms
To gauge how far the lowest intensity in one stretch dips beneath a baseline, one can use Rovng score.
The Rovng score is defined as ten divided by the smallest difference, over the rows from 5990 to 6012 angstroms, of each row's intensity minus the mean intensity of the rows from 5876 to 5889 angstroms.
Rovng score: -13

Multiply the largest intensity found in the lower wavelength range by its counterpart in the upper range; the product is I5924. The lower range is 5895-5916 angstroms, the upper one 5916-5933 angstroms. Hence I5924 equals 168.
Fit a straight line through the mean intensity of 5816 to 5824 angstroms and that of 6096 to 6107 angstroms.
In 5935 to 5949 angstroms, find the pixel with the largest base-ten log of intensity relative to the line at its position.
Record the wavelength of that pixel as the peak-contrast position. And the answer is 5944.97 angstroms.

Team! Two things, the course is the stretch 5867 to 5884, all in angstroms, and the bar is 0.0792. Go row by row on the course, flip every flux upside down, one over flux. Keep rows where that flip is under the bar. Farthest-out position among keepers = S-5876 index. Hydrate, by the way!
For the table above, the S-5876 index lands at 5876.92 angstroms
